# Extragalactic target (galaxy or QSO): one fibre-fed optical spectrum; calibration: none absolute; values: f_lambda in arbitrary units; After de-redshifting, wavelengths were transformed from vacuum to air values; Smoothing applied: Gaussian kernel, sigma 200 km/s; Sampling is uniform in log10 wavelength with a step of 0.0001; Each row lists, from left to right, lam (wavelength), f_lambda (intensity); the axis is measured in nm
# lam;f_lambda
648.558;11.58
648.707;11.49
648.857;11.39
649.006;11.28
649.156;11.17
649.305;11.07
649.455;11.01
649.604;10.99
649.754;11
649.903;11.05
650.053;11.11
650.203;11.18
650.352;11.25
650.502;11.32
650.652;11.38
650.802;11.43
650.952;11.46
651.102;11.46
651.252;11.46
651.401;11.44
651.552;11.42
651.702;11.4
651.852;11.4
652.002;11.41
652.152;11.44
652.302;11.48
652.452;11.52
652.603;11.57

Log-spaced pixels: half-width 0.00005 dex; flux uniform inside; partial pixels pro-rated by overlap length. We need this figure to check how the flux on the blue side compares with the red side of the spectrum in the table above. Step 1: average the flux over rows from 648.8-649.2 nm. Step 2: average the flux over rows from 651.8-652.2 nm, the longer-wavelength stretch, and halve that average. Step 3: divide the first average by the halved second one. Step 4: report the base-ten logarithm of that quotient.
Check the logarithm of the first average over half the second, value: 0.296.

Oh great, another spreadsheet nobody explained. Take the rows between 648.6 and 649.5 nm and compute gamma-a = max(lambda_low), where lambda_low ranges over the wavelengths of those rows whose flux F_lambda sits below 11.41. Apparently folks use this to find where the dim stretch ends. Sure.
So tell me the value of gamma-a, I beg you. 649.455 nm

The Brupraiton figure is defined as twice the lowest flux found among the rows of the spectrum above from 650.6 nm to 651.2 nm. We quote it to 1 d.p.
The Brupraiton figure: 22.8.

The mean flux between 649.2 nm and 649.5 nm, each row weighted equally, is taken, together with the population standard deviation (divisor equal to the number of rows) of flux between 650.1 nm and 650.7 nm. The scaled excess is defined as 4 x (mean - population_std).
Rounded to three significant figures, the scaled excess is 43.9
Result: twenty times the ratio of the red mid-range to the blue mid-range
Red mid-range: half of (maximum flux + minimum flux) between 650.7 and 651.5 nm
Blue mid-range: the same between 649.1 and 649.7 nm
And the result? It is 20.7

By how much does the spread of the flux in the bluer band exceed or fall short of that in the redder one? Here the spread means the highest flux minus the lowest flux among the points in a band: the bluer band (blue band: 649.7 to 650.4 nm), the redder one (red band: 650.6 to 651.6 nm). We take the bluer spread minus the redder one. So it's 0.17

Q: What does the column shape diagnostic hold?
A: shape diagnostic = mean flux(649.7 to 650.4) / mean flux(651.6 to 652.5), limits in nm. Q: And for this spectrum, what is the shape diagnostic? 0.972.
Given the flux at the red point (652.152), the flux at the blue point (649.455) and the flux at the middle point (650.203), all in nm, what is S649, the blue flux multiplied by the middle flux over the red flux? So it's 10.8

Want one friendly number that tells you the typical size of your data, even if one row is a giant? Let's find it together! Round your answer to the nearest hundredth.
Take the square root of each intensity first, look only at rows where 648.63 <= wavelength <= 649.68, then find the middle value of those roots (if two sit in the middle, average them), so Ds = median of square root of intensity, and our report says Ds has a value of 3.34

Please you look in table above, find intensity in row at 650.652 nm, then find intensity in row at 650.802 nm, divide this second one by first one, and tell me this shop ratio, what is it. 1.00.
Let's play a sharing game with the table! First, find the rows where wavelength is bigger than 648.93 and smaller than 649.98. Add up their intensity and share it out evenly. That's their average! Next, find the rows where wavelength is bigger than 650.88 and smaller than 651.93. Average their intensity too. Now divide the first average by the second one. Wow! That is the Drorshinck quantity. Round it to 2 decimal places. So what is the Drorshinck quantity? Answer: 0.97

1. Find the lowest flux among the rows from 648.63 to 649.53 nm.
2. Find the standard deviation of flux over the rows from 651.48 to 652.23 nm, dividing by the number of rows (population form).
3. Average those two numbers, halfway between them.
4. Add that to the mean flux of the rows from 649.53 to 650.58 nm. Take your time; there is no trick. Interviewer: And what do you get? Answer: 16.6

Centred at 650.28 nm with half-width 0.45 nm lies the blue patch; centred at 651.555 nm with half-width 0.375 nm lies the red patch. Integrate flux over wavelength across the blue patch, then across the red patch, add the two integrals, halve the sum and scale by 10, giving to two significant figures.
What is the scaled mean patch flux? 93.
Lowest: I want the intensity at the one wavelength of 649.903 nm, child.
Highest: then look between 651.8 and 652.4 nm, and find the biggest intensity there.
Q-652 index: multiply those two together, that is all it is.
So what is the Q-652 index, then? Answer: 127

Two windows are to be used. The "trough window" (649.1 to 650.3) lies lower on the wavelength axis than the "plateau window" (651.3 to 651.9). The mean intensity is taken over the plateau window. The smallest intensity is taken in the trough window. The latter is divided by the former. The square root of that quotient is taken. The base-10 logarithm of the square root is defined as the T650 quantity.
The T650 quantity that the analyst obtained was -0.008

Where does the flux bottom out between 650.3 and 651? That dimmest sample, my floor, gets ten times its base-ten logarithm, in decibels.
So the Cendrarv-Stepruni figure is 10.5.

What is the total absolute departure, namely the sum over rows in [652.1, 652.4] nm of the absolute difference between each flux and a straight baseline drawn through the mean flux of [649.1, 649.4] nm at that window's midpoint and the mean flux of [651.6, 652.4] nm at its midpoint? 0.0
